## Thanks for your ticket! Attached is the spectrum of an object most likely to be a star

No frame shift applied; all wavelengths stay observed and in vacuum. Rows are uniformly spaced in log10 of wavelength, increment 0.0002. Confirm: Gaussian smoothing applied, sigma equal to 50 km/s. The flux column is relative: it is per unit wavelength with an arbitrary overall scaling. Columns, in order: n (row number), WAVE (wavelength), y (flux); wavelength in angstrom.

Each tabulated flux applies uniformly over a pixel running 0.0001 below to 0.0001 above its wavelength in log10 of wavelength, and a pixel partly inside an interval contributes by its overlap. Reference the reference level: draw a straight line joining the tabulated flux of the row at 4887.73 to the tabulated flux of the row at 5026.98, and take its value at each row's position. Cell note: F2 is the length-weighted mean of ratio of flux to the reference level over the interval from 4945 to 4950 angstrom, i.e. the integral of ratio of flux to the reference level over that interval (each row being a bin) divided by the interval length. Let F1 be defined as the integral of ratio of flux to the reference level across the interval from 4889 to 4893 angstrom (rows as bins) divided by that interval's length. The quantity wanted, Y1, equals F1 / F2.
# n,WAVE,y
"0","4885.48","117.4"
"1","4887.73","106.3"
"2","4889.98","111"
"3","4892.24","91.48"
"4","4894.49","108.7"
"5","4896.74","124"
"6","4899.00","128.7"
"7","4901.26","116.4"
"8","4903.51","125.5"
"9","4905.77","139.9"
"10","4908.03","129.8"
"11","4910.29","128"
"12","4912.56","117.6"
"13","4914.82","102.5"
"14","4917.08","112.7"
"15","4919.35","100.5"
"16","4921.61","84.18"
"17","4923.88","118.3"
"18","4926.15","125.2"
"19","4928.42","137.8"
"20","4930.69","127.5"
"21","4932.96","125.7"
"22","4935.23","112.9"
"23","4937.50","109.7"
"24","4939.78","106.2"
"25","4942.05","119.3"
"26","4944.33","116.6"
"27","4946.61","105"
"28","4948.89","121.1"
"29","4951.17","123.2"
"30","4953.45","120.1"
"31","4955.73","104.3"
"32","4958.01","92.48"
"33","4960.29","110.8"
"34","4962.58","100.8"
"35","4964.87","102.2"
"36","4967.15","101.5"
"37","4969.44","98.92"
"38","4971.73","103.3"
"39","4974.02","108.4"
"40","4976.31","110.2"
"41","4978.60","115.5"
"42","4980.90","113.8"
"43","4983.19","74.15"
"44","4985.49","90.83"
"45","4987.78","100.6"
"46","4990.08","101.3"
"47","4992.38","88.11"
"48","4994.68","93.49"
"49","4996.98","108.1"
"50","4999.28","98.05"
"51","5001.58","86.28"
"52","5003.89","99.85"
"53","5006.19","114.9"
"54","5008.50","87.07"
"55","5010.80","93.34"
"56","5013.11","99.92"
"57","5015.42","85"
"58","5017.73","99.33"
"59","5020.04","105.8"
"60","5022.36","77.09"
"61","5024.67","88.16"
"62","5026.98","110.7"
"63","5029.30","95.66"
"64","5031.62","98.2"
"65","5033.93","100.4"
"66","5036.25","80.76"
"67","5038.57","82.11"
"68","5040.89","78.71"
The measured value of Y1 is 0.91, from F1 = 0.95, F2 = 1.05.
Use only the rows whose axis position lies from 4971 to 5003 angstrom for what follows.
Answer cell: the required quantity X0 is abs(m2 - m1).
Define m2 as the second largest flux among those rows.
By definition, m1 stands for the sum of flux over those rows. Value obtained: 1278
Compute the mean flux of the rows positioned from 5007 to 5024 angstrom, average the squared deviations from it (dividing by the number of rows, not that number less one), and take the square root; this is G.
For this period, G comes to 9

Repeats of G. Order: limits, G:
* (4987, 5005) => 7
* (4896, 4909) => 7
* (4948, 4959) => 12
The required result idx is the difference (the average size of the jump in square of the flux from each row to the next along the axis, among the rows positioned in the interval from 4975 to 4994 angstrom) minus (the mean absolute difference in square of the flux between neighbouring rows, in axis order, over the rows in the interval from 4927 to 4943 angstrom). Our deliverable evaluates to 551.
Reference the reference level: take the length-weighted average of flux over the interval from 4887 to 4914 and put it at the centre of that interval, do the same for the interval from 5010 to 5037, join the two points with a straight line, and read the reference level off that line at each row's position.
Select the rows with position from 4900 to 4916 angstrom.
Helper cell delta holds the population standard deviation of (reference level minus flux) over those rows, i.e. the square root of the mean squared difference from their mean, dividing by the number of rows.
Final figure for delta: 10.7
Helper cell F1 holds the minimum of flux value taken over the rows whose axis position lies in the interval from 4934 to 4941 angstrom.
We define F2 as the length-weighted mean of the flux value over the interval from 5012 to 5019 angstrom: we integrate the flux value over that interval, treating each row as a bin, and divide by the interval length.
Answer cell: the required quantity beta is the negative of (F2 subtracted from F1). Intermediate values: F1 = 106.2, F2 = 95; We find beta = -11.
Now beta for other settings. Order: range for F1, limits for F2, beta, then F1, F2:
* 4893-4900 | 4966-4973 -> -7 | 108.7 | 101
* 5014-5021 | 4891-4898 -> 23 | 85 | 108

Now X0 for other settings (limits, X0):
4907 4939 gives 1503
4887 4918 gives 1513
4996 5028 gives 1243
